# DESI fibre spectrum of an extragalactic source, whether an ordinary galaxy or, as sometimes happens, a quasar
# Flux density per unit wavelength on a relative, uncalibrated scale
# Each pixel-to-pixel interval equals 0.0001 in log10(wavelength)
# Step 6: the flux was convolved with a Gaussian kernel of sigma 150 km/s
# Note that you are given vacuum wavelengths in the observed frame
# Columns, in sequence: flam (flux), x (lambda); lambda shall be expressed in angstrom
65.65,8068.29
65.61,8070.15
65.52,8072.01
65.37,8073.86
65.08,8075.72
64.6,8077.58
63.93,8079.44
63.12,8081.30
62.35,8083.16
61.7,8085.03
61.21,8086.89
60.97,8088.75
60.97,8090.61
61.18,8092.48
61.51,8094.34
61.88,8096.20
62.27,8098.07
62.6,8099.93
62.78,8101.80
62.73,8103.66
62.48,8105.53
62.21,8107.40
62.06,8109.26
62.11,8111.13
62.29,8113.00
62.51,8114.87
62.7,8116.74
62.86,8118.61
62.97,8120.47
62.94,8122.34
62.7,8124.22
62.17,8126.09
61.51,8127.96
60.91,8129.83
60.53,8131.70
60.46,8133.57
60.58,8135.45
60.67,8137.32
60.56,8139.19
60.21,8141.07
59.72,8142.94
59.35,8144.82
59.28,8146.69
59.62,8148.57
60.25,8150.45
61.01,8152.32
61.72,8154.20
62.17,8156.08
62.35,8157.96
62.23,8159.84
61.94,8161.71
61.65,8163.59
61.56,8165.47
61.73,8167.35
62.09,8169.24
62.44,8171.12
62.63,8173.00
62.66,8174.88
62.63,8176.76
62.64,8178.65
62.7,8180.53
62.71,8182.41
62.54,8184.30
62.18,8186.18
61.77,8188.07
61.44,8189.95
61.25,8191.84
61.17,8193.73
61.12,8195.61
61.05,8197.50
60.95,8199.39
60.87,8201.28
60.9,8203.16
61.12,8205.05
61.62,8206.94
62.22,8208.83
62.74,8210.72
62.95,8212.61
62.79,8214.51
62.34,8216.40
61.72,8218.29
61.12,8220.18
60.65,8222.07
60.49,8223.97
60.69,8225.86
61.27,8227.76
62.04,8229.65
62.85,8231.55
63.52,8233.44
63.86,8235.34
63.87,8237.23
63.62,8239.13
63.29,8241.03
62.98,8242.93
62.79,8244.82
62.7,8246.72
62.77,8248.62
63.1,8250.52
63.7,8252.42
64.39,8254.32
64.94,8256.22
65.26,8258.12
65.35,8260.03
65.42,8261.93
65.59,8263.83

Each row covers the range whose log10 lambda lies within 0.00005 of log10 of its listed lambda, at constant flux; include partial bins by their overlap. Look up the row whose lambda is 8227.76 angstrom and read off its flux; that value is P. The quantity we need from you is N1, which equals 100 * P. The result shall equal 6127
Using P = 61.27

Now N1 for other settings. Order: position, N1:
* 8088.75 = 6097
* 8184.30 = 6254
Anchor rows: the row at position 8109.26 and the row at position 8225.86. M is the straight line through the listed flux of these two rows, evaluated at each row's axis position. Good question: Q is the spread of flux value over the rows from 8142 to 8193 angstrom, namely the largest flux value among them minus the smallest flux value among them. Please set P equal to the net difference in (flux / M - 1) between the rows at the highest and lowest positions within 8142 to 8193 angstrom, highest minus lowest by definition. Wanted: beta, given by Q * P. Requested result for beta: 0.12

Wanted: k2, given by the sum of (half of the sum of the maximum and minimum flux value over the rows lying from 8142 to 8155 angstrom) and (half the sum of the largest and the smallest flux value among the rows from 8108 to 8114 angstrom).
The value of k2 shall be 123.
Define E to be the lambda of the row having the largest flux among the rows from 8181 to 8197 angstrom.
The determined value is 8182.41 angstrom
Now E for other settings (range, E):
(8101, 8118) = 8101.80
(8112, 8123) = 8120.47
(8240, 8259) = 8258.12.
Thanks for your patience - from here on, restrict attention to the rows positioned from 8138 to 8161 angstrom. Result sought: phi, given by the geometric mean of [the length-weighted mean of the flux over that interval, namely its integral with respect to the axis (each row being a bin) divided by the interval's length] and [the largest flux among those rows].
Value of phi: 61.5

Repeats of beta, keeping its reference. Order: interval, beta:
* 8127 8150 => -0.06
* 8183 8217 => 0.01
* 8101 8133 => -0.07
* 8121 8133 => -0.09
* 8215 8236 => 0.10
